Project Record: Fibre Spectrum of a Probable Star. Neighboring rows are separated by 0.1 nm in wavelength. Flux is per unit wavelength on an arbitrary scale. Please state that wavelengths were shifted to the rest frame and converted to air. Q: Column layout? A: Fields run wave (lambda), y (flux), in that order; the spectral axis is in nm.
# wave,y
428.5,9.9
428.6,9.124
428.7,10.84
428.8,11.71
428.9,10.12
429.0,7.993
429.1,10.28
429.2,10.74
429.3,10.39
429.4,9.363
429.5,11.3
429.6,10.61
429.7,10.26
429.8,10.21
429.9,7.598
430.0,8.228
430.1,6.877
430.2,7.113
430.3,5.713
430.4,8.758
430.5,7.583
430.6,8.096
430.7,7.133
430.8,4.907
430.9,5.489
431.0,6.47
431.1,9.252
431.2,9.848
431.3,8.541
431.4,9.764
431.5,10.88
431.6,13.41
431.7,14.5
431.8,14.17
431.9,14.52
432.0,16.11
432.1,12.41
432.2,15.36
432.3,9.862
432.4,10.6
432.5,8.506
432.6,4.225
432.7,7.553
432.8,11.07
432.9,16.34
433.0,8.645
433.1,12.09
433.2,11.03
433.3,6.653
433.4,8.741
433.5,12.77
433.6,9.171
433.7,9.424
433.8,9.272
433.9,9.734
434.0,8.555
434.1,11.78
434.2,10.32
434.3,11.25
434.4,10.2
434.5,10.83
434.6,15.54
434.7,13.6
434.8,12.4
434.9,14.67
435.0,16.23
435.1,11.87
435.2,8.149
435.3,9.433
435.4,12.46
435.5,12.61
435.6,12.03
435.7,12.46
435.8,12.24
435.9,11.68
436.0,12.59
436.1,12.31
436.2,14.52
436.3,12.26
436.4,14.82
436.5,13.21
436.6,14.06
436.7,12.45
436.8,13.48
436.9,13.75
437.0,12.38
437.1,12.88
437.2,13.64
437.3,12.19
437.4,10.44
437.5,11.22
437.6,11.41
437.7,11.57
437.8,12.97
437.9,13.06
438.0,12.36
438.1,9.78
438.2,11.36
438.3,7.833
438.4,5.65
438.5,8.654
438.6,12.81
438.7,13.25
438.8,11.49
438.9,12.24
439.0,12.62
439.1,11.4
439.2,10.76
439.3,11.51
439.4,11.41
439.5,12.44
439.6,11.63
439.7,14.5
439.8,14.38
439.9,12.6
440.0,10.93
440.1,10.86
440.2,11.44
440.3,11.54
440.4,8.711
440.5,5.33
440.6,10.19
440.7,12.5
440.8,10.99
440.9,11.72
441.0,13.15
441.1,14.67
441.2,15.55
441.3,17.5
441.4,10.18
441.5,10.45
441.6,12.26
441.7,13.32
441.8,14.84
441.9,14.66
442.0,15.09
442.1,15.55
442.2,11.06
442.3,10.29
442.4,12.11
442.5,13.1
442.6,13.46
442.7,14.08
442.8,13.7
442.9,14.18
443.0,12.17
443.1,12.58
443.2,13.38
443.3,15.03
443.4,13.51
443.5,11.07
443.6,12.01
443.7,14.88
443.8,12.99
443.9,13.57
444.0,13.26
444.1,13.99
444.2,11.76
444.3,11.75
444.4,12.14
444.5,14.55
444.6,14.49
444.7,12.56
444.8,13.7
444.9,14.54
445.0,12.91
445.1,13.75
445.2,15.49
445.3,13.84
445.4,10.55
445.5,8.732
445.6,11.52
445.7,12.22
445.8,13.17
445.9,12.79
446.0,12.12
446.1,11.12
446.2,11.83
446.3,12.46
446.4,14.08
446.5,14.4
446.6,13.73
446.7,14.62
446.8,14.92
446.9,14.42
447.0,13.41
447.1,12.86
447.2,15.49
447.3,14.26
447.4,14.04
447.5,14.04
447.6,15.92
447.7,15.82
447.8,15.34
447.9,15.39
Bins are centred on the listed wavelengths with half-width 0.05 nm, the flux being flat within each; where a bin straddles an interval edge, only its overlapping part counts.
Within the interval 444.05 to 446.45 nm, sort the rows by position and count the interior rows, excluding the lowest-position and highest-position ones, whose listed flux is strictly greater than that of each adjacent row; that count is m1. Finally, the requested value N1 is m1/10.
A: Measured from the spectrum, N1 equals 0.4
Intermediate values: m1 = 4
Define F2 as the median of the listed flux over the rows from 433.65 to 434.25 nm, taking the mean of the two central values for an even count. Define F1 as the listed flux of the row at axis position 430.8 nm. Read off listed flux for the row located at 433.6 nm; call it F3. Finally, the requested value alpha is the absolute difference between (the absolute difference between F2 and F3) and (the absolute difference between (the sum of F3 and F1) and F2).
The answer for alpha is 4.1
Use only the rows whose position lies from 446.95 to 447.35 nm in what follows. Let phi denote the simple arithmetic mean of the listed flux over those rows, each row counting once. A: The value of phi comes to 14.0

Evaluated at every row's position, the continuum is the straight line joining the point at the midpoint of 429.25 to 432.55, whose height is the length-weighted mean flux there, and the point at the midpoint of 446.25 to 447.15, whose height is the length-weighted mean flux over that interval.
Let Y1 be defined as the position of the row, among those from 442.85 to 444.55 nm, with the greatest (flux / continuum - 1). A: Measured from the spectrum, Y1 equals 443.3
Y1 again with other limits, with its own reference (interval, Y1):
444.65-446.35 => 445.2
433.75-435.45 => 435.0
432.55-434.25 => 432.9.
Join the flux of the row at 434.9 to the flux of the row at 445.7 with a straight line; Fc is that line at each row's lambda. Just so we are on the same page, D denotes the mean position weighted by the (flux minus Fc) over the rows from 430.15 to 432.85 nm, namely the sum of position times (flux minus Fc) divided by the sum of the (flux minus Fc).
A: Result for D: 431.29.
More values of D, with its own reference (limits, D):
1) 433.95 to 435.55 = 434.66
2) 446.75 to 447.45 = 447.10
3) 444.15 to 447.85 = 446.80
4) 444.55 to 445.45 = 444.93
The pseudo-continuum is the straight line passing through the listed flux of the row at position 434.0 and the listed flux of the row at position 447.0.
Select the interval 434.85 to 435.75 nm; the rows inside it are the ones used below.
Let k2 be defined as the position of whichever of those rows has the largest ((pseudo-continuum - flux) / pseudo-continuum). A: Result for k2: 435.2 nm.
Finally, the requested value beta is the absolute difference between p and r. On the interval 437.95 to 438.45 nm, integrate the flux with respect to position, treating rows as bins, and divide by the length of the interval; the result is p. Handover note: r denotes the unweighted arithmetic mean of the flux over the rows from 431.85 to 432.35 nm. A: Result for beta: 4.3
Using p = 9.4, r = 13.7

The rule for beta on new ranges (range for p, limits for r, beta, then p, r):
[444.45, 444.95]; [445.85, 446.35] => 1.9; 14.0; 12.1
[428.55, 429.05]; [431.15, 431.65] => 0.5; 10.0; 10.5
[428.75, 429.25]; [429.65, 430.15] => 1.5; 10.2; 8.6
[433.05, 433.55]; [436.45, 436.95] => 3.1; 10.3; 13.4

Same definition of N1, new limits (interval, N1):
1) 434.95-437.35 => 0.8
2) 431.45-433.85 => 0.8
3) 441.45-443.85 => 0.6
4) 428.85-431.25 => 0.6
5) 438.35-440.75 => 0.6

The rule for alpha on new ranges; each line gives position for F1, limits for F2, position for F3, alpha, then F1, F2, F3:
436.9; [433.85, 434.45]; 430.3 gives 4.7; 13.75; 10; 5.713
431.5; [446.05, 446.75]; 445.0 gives 9.2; 10.88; 14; 12.91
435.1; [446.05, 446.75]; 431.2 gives 4.1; 11.87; 14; 9.848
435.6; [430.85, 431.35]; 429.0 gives 10.9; 12.03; 9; 7.993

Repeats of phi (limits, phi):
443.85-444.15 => 13.6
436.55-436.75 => 13.3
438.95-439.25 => 11.6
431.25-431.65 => 10.6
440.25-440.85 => 9.9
